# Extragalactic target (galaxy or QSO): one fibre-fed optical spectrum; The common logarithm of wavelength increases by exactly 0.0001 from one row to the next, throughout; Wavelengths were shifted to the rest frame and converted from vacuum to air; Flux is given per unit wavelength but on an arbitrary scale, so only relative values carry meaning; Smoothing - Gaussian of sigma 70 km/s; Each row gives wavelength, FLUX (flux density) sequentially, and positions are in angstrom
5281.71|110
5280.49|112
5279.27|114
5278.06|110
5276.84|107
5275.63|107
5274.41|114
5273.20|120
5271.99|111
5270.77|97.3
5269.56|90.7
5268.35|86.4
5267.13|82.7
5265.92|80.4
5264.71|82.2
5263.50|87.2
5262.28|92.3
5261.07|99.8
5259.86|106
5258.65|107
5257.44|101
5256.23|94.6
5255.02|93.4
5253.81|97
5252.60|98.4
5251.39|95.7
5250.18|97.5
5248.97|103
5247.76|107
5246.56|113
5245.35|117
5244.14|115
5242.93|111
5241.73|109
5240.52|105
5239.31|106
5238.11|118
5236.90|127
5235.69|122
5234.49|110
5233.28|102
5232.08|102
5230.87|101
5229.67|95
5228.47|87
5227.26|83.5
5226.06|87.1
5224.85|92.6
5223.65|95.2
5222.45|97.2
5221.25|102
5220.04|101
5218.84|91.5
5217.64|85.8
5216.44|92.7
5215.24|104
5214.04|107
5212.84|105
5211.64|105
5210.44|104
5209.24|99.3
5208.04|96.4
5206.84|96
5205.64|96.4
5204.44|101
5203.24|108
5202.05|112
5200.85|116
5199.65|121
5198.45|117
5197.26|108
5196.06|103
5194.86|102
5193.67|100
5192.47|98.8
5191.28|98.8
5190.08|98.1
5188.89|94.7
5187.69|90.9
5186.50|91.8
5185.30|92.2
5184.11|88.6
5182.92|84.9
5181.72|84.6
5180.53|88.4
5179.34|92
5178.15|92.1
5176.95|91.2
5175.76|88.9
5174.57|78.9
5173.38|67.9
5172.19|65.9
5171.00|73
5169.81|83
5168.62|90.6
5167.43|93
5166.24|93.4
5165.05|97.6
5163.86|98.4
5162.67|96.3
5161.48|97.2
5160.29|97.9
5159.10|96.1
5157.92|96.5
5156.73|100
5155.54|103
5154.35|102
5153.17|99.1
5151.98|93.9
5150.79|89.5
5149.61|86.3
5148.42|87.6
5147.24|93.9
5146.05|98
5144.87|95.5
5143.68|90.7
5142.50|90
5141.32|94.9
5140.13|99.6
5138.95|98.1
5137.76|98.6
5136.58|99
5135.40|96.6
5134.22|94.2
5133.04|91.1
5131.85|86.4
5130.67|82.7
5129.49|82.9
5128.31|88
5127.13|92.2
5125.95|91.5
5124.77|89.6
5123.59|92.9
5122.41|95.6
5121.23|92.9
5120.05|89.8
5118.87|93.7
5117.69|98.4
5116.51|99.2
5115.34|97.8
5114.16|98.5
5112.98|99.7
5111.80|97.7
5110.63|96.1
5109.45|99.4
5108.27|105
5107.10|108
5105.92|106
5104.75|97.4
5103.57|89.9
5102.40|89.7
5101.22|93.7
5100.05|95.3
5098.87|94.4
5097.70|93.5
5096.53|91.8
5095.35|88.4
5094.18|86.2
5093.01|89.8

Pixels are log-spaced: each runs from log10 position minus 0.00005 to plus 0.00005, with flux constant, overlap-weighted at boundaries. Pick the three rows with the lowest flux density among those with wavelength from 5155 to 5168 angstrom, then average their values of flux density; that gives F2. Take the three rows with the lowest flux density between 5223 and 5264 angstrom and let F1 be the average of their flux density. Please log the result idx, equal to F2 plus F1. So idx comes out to 180.0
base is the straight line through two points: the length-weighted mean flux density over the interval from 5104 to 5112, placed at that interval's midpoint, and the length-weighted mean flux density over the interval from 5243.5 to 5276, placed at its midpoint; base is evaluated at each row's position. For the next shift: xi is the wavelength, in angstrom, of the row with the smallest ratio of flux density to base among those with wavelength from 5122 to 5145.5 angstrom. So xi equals 5130.67 angstrom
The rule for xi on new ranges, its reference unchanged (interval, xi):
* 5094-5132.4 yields 5130.67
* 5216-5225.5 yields 5217.64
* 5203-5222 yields 5217.64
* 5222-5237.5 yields 5227.26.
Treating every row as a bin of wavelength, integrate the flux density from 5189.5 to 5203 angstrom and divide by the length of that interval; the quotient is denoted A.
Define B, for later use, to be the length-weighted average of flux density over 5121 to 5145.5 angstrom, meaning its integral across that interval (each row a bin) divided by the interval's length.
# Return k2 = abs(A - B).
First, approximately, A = 107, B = 93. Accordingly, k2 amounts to 14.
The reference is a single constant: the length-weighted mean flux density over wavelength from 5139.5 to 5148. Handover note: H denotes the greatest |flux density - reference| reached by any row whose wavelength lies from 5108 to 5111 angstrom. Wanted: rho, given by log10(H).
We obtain 1.02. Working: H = 10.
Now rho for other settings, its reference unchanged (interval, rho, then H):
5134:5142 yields 0.70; 5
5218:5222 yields 0.87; 7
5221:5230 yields 1.04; 11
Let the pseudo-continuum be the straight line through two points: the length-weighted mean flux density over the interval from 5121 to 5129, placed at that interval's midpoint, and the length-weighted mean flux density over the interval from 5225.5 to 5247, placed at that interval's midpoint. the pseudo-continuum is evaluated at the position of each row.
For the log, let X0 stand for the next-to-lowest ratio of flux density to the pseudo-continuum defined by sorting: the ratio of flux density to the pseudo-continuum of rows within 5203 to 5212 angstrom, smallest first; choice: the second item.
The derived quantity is 0.94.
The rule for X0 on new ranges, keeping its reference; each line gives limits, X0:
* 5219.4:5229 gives 0.83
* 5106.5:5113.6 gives 1.09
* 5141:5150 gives 0.92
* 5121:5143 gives 0.90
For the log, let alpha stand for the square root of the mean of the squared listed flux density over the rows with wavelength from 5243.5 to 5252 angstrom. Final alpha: 107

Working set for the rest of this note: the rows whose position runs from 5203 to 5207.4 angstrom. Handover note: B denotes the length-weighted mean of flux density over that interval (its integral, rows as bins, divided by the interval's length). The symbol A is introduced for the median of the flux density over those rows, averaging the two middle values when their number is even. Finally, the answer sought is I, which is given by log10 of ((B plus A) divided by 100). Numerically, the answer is 0.30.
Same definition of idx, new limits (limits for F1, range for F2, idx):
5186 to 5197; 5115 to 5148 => 176.5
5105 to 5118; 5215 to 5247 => 182.6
